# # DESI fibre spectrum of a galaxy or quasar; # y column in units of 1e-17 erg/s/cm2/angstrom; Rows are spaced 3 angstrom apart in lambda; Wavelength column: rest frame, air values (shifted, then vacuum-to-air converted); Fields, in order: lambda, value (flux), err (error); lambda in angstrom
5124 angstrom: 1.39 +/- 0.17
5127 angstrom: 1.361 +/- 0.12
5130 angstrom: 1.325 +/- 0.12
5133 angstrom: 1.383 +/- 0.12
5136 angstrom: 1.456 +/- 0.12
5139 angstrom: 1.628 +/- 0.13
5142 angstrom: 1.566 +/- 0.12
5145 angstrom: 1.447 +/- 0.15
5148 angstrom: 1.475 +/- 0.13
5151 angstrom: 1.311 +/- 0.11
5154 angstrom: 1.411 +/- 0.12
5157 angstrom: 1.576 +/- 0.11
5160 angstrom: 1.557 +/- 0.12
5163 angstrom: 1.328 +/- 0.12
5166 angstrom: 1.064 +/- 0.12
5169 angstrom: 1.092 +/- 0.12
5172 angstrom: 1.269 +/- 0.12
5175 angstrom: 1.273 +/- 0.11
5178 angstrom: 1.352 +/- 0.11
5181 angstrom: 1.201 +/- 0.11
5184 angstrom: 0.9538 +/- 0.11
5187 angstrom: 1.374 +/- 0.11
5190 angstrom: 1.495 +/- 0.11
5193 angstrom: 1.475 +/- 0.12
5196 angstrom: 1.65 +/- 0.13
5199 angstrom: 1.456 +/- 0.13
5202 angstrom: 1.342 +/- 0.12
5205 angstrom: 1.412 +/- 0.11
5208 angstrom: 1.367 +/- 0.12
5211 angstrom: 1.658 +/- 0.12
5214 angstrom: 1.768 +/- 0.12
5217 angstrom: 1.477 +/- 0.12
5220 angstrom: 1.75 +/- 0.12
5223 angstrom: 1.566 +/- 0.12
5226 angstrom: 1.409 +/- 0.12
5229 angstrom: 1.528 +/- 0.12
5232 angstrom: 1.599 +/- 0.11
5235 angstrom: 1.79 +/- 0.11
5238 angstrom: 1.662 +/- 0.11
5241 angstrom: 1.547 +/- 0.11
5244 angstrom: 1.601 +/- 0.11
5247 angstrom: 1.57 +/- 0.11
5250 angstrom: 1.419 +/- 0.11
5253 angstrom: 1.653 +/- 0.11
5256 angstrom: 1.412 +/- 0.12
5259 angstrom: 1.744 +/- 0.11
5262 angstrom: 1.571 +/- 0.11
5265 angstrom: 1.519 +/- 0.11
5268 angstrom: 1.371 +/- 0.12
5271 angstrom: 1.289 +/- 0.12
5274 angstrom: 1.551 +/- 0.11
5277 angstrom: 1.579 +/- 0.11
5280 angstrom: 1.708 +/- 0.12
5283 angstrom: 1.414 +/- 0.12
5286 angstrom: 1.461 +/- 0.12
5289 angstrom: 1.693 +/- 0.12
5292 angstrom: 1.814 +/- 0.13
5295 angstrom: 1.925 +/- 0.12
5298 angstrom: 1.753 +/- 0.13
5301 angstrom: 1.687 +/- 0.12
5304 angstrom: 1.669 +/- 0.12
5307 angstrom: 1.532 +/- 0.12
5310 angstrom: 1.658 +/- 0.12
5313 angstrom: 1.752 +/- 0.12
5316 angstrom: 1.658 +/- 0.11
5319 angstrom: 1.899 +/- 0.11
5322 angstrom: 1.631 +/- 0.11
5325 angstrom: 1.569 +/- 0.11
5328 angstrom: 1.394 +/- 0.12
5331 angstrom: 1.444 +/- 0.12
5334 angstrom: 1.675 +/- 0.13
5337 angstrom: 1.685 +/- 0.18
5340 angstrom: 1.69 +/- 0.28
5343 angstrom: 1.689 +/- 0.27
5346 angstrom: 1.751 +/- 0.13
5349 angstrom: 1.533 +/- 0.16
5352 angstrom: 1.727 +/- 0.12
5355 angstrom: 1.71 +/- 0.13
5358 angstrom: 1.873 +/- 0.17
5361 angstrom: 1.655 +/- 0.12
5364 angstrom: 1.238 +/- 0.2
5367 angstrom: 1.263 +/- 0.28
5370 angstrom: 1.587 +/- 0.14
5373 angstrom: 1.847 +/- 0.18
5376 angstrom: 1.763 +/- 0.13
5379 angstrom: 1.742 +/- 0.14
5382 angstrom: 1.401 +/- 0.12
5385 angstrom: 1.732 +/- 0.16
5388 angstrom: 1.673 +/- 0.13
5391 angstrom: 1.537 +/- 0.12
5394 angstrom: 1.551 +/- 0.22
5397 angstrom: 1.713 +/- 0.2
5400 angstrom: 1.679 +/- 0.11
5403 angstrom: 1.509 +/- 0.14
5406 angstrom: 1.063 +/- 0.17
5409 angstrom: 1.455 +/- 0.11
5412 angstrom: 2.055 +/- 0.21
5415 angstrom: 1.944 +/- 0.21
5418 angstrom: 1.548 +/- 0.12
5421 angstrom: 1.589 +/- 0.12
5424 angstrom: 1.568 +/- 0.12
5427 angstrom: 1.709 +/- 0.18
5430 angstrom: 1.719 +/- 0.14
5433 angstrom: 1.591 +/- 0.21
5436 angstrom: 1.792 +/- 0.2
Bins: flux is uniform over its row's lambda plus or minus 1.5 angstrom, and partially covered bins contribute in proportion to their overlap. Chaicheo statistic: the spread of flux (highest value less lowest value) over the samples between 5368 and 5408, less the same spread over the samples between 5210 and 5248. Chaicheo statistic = 0.40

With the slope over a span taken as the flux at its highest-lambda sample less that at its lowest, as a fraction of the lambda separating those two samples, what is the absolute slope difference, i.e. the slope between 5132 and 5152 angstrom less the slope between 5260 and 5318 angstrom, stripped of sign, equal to 0.0056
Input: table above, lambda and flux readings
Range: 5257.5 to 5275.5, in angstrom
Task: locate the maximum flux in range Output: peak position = 5259 angstrom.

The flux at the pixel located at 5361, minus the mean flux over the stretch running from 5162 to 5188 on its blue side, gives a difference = 0.4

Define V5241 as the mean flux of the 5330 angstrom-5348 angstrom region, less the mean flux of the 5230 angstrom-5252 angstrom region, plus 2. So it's 2.06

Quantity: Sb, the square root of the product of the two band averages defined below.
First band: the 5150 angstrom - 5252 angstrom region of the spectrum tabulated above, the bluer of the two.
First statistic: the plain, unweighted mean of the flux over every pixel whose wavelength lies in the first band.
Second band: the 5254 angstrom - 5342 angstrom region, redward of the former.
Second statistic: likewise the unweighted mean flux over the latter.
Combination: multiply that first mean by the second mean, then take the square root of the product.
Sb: 1.53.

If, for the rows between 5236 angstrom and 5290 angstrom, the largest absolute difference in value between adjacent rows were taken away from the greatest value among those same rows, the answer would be 1.41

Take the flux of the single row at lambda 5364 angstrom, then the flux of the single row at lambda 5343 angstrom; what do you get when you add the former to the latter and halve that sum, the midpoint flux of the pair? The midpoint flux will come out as 1.46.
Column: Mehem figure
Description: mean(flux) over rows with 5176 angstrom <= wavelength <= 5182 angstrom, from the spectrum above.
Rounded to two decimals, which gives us 1.28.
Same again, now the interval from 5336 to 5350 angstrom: 1.67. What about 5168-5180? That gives 1.25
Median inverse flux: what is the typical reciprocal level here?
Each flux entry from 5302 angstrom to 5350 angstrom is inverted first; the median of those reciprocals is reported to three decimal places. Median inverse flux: 0.601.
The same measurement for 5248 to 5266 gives 0.647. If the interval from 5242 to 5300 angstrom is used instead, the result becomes 0.637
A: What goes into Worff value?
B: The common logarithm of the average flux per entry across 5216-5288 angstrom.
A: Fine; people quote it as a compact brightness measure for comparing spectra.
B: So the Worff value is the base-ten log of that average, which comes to 0.19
